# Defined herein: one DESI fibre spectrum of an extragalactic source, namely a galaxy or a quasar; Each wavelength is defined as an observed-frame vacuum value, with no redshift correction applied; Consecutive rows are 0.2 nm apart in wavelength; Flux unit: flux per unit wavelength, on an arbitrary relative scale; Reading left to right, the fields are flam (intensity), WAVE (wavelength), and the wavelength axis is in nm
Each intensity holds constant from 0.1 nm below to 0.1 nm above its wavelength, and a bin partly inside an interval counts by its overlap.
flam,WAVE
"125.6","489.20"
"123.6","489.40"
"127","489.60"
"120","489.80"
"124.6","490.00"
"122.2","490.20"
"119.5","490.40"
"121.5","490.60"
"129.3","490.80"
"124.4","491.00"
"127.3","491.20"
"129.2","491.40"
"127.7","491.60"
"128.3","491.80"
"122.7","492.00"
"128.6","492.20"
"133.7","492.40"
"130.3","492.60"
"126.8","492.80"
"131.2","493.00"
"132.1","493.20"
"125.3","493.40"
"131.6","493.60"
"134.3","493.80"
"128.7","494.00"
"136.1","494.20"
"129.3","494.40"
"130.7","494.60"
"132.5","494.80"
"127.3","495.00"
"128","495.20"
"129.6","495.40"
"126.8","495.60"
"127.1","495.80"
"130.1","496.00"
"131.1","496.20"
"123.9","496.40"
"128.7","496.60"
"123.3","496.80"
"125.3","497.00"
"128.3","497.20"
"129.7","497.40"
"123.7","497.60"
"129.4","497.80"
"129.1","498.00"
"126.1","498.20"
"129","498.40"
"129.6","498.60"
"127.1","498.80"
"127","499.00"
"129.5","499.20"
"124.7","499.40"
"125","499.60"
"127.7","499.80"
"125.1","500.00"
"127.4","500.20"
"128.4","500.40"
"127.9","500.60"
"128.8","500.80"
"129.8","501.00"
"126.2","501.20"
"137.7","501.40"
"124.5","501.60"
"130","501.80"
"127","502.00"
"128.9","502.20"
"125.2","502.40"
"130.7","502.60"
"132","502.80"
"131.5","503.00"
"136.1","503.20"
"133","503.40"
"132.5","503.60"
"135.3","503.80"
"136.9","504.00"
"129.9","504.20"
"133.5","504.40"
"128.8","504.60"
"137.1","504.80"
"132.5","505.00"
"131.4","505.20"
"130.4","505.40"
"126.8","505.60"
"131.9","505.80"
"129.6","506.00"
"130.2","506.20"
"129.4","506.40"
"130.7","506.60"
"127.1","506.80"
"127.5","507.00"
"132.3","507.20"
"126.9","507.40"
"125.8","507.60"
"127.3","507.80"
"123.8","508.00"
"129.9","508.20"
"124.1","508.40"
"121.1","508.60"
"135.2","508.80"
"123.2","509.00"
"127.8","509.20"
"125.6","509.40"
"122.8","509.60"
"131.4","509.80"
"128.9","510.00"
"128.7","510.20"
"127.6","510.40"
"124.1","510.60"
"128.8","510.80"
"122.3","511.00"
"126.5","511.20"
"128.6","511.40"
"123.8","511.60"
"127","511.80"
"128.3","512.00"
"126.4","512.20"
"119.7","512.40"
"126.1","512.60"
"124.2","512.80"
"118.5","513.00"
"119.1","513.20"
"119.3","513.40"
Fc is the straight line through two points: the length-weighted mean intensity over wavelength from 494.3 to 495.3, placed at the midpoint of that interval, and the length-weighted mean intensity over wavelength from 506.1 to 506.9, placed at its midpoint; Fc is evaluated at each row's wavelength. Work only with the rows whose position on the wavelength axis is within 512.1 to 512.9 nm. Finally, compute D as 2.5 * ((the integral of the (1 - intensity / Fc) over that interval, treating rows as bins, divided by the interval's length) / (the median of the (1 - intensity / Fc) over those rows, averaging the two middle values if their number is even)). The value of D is 3.1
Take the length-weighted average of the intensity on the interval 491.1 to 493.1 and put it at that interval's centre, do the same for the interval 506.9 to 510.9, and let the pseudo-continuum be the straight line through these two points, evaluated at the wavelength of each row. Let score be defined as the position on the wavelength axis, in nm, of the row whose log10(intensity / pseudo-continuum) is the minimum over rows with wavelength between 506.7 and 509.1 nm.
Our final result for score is 508.60 nm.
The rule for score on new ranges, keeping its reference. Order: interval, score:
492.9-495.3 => 493.40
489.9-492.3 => 490.40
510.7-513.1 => 513.00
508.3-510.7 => 508.60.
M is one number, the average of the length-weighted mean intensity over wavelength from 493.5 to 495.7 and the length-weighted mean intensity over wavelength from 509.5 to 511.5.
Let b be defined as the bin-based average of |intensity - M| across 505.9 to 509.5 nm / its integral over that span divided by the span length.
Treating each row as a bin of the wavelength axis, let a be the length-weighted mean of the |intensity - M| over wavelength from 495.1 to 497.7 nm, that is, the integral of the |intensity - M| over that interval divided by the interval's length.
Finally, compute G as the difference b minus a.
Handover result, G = 0.7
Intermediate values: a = 2.2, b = 2.9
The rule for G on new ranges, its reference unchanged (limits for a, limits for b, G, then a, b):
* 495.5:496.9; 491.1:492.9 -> -0.5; 2.5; 2.0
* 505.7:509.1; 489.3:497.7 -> 0.0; 3.0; 3.0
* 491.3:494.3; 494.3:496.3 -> -1.1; 2.8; 1.7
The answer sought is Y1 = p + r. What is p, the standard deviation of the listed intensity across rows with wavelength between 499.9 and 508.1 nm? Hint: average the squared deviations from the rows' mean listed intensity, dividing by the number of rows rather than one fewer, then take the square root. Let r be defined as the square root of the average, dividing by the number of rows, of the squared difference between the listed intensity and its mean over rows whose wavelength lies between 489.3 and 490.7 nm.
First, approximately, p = 3.5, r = 2.5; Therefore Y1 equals 5.91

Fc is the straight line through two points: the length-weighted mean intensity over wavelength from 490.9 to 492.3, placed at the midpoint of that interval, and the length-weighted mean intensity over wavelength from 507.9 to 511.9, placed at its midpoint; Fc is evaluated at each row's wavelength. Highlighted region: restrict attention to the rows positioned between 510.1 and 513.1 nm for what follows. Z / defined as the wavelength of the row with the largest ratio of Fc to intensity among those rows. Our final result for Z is 513.00 nm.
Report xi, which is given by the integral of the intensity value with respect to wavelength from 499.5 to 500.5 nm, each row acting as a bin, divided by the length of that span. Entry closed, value 126.7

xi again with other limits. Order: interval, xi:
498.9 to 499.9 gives 126.8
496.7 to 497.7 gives 126.1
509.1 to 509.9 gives 126.9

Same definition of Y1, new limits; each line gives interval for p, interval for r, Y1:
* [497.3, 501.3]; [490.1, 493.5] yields 5.69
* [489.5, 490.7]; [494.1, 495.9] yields 5.48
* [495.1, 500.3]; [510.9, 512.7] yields 4.91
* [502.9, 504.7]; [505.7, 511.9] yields 5.81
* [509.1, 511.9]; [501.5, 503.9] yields 6.06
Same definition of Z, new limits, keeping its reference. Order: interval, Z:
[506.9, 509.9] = 508.60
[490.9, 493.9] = 492.00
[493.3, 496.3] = 493.40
